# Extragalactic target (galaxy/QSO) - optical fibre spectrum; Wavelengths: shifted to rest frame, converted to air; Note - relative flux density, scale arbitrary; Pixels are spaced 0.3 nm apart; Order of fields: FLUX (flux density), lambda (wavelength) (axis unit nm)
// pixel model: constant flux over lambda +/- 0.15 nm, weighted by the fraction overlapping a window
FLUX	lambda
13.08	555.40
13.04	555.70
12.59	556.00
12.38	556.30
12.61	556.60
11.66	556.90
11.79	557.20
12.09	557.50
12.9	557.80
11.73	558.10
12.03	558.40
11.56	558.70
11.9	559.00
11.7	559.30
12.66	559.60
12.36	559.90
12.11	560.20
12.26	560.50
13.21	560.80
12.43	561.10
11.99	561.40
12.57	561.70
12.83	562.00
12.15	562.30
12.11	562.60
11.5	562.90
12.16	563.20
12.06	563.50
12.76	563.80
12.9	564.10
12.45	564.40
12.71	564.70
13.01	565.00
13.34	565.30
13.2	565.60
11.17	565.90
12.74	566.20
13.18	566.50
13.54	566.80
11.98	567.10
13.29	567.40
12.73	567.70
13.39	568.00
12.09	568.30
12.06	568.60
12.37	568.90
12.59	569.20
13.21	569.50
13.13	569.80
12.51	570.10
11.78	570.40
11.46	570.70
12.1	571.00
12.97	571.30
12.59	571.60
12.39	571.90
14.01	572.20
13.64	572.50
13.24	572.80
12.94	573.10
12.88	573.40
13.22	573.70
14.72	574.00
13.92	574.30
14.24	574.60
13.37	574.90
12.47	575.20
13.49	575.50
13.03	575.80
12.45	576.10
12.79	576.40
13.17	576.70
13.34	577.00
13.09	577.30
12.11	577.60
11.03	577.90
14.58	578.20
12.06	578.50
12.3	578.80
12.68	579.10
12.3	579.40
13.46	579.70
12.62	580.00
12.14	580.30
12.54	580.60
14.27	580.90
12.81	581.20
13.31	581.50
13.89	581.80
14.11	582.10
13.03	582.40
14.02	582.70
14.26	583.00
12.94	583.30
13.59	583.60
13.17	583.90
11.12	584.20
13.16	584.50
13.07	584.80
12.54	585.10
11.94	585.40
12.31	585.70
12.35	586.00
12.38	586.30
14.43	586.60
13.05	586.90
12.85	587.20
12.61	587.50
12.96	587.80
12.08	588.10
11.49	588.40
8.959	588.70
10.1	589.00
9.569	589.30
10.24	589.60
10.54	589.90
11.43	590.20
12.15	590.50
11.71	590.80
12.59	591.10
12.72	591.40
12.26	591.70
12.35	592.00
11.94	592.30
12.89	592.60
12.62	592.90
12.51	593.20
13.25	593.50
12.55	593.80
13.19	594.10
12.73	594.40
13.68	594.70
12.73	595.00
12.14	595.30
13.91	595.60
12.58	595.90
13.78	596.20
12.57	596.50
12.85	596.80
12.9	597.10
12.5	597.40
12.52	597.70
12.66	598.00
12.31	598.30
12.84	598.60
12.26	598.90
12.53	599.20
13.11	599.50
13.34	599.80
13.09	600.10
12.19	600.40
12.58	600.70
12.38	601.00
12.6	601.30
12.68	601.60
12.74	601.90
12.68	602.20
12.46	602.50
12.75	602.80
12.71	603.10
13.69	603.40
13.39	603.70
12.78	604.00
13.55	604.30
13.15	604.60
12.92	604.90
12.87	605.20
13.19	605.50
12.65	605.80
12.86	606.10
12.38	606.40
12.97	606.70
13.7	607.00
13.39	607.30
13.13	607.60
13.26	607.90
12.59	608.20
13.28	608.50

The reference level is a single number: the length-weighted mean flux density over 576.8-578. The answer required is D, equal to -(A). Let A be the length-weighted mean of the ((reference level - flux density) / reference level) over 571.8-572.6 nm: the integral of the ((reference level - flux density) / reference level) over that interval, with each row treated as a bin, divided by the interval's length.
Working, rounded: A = -0.07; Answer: 0.073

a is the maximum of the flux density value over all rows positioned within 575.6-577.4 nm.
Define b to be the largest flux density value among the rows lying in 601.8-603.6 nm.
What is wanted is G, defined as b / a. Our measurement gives 1.03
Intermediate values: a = 13.34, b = 13.69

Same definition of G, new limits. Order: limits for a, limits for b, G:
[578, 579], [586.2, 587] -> 0.99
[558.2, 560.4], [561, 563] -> 1.01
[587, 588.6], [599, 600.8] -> 1.03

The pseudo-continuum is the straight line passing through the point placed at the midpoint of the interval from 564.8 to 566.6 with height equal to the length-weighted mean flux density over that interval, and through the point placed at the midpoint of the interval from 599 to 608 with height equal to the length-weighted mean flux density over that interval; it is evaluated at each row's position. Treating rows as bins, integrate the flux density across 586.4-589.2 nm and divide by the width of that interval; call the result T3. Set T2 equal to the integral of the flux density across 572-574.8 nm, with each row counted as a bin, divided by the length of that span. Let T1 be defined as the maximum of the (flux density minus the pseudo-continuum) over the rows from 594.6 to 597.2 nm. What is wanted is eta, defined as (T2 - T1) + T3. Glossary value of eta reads 24.61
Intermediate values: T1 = 1.0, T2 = 13.6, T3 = 12.0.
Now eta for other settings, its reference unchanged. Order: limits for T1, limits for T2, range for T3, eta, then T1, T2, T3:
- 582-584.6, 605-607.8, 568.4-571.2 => 23.95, 1.4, 13.0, 12.4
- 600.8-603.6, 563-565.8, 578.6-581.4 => 24.70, 0.8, 12.7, 12.8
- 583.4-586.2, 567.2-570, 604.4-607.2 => 24.97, 0.8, 12.7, 13.0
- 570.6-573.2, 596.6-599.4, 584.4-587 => 24.17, 1.2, 12.6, 12.8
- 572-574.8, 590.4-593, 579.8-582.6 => 23.64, 1.9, 12.4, 13.2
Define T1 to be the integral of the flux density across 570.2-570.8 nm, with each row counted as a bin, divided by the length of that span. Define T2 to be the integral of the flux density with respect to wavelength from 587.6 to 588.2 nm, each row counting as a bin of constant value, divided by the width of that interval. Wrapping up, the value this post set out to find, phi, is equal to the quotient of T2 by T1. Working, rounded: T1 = 11.7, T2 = 12.6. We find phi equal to 1.07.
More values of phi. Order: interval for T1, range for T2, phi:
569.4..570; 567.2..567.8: 0.99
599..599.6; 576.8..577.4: 1.04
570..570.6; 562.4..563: 0.98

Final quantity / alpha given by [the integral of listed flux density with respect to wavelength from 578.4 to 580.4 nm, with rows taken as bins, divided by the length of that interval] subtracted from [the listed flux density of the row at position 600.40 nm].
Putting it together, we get -0.3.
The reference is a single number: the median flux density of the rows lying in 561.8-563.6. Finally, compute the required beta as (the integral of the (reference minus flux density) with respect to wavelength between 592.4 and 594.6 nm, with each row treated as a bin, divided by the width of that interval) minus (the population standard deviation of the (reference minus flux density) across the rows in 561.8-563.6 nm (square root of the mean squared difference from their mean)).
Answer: -1.1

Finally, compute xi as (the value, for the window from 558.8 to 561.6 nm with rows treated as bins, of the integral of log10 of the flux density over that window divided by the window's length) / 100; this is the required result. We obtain 0.0109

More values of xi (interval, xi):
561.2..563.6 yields 0.0109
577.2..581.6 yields 0.0110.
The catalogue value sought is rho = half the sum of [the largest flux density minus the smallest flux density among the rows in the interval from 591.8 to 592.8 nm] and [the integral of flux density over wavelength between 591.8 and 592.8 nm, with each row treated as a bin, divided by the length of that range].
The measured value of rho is 6.7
